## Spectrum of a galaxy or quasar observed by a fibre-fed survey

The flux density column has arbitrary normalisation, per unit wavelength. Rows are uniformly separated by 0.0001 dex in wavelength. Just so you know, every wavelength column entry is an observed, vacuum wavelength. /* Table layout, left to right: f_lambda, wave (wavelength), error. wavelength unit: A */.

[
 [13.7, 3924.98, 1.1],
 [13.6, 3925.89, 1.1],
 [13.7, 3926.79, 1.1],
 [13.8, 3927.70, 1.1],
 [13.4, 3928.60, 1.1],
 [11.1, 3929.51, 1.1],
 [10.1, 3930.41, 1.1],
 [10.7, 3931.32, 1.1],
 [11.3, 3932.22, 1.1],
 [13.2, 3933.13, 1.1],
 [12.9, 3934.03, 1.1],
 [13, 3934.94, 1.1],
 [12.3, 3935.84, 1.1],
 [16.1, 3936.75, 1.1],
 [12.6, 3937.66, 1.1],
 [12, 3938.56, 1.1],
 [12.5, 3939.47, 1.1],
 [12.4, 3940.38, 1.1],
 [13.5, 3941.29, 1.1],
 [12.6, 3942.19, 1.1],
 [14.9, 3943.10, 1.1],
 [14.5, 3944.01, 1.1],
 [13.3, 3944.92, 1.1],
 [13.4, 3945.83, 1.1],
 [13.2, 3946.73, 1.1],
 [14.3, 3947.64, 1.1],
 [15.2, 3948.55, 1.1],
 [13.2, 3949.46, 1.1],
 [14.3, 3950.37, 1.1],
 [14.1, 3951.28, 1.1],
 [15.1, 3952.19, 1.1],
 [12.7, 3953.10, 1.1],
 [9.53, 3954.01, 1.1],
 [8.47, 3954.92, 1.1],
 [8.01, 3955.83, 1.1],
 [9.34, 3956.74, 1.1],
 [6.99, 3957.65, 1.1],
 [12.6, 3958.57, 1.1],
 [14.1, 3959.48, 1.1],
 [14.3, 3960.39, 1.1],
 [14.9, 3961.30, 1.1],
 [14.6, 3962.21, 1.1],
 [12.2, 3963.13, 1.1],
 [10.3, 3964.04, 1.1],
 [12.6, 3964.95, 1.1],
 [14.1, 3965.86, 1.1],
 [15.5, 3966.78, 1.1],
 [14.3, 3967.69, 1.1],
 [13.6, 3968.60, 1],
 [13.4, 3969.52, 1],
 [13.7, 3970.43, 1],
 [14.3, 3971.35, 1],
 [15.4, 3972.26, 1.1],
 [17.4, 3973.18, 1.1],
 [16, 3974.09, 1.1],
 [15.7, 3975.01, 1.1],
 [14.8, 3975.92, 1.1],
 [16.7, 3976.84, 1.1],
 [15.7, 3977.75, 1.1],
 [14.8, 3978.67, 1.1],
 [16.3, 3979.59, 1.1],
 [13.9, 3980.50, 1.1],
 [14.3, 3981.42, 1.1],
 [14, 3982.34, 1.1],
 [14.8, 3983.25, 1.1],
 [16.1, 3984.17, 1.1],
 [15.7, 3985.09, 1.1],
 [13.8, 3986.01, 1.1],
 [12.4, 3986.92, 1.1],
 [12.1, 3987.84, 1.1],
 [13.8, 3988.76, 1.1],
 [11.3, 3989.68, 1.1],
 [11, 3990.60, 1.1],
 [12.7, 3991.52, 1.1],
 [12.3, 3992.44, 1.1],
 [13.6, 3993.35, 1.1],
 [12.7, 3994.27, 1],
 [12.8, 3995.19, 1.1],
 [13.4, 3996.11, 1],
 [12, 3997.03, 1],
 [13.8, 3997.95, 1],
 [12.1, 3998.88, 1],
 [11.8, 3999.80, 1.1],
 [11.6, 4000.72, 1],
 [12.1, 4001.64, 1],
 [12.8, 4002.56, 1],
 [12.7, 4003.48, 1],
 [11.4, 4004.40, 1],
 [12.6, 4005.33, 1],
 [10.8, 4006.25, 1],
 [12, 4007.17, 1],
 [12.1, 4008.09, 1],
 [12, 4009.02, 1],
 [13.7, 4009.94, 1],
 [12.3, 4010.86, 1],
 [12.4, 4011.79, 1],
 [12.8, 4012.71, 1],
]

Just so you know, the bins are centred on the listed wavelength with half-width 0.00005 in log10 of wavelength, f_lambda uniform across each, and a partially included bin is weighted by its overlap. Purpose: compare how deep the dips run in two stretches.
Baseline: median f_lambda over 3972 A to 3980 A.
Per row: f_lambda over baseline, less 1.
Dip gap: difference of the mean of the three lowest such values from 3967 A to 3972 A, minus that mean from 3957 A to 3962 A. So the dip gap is 0.15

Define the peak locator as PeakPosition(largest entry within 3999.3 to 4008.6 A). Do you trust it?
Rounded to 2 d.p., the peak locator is 4002.56 A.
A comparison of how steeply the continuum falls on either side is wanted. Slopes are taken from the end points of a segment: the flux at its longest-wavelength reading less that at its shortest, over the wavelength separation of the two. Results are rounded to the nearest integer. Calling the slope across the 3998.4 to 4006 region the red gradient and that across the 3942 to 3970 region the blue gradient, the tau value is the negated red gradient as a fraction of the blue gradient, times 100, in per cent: -265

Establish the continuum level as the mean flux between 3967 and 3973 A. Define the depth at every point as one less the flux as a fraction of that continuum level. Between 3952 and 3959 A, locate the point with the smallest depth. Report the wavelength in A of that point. 3952.19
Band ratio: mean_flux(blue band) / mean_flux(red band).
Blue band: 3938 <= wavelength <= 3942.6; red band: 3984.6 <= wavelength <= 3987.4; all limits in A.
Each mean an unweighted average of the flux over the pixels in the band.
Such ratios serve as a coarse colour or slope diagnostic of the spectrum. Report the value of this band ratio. 0.90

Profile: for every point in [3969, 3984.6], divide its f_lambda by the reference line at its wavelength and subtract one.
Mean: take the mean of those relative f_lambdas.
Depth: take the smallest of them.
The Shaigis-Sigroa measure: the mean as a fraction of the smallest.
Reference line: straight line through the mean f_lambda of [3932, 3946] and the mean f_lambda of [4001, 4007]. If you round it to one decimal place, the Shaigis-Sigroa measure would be 3.5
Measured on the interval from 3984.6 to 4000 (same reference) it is -0.4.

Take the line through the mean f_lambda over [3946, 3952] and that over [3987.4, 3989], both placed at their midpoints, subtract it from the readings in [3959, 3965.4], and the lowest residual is -3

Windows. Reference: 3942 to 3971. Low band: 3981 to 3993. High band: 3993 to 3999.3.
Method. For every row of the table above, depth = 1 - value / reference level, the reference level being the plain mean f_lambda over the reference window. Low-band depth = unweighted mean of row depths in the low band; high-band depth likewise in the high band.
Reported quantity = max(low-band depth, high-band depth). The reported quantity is 0.00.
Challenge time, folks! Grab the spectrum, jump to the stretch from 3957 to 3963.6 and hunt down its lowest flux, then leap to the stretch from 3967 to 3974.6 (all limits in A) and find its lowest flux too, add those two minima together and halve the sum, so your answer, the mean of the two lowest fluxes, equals 10.2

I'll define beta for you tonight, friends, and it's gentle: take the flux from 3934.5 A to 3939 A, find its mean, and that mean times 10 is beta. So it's 132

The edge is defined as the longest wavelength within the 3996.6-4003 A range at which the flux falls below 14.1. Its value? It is 4002.56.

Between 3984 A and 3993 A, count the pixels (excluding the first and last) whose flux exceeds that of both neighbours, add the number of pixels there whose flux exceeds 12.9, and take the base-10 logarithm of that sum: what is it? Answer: 0.8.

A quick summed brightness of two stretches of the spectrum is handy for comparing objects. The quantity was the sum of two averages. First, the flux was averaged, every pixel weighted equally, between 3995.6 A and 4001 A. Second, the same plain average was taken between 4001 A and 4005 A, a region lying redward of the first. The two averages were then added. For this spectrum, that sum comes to 24.7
